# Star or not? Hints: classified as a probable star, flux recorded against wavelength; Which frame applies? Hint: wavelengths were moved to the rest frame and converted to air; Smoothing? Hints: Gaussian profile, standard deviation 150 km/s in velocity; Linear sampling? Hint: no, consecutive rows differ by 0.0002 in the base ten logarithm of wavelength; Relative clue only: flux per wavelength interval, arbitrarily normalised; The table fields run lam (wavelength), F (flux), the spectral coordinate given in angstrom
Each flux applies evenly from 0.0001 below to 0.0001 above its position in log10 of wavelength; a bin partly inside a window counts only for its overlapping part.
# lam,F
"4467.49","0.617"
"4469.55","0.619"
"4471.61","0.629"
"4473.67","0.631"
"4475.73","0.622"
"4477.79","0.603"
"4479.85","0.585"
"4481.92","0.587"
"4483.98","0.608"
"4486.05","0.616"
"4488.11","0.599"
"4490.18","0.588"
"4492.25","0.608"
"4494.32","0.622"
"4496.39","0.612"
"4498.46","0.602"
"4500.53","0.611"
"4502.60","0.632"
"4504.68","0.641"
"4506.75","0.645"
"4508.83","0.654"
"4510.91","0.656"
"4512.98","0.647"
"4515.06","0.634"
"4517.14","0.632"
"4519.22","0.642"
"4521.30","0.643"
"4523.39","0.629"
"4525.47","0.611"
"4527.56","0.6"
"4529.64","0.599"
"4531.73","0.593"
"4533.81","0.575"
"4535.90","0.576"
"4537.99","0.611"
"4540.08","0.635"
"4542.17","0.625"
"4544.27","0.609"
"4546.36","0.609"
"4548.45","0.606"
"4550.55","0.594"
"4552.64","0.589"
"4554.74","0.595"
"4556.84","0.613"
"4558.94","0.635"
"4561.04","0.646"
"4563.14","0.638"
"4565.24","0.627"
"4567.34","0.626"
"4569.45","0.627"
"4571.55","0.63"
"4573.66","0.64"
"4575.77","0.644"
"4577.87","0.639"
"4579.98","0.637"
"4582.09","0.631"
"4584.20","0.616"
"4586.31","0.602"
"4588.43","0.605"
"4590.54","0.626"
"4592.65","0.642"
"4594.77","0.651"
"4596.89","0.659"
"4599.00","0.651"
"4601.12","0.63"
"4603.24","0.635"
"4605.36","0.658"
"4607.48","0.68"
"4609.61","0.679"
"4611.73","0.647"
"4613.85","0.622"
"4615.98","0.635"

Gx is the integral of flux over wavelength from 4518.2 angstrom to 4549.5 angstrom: 19.1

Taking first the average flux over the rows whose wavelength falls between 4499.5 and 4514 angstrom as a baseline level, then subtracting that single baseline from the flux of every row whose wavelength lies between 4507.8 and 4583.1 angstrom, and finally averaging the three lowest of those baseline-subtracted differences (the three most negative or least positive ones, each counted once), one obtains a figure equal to -0.061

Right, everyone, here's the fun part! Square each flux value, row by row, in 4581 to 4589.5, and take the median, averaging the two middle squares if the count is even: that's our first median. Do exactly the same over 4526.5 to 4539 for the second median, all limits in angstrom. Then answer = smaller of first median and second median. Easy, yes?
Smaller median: 0.355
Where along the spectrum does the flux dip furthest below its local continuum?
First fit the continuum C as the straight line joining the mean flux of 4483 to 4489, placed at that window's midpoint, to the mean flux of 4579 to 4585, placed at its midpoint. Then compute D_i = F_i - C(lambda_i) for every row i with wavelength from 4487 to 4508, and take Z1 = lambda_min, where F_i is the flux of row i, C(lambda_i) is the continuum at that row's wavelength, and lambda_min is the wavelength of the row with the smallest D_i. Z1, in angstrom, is 4490.18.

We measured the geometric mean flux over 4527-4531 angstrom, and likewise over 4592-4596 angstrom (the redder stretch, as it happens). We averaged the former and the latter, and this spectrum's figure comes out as 0.623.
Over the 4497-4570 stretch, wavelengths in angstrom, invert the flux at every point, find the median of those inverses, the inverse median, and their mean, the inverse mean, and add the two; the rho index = 3.21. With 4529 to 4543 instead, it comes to 3.33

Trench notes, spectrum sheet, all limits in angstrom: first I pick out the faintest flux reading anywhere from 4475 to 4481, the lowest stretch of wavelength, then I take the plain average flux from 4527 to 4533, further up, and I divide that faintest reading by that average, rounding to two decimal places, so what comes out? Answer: 0.98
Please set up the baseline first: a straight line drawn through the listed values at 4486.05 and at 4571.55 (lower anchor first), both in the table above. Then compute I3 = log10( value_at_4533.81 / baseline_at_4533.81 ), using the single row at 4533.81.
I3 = -0.035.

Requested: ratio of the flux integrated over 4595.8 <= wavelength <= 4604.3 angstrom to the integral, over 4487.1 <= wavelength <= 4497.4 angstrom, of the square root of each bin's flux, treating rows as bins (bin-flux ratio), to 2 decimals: 0.68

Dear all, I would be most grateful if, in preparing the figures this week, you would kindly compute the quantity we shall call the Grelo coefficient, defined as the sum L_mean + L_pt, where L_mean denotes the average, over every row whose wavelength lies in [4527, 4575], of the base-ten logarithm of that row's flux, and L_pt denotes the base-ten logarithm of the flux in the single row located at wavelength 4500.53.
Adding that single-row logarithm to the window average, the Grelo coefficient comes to -0.427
